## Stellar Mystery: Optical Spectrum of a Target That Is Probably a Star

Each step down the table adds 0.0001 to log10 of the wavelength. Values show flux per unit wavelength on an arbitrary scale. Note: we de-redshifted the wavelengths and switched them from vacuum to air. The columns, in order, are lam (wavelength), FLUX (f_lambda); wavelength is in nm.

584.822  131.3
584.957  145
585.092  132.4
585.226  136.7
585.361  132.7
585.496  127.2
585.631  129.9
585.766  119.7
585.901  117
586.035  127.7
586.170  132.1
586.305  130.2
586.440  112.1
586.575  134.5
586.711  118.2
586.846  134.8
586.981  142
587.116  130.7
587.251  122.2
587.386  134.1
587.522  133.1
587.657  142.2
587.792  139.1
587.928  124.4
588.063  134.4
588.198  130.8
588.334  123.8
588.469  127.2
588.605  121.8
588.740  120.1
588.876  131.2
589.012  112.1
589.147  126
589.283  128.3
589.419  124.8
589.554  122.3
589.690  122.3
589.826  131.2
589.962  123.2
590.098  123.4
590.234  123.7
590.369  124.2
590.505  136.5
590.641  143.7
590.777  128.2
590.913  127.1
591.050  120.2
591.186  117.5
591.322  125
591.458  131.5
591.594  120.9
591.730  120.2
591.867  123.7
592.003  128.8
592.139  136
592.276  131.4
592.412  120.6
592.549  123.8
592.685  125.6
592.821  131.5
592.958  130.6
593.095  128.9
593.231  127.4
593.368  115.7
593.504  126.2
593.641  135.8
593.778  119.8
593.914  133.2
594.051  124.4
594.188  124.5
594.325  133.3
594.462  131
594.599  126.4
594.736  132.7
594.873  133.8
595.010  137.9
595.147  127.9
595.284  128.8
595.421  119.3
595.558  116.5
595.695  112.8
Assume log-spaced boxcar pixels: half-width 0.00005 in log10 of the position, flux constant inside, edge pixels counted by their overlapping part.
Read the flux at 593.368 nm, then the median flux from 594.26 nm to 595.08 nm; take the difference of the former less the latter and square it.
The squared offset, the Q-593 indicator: 299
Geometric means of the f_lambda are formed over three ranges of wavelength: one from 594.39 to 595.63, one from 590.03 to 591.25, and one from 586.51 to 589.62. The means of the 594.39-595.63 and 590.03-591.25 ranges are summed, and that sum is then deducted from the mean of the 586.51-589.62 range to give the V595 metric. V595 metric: -127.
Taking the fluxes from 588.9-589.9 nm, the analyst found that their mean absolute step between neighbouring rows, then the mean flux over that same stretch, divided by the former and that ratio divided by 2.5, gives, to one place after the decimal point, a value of 9.6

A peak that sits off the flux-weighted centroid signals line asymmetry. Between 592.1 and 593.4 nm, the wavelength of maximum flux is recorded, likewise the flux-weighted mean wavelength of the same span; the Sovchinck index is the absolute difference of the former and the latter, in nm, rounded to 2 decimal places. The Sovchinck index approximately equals 0.61 nm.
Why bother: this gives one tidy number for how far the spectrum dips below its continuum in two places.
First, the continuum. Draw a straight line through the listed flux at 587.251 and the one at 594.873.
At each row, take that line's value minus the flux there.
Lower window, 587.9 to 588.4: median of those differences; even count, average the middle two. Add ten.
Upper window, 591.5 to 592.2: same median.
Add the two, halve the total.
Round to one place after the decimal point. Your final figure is 5.7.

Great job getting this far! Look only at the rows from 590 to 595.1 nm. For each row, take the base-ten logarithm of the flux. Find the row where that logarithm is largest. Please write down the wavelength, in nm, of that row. 590.641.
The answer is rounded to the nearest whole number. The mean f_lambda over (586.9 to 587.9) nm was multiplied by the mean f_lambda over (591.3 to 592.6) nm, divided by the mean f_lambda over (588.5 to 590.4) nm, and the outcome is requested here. 137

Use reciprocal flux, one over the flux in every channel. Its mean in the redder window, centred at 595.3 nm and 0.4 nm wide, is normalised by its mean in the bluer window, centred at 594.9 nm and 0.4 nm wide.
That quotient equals 1.08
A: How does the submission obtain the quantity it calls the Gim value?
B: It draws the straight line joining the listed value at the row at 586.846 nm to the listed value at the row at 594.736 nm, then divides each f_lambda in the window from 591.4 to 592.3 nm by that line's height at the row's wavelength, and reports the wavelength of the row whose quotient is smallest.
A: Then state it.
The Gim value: 591.730 nm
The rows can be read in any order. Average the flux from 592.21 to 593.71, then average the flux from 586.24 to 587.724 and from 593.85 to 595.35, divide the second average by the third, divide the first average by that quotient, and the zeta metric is 127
